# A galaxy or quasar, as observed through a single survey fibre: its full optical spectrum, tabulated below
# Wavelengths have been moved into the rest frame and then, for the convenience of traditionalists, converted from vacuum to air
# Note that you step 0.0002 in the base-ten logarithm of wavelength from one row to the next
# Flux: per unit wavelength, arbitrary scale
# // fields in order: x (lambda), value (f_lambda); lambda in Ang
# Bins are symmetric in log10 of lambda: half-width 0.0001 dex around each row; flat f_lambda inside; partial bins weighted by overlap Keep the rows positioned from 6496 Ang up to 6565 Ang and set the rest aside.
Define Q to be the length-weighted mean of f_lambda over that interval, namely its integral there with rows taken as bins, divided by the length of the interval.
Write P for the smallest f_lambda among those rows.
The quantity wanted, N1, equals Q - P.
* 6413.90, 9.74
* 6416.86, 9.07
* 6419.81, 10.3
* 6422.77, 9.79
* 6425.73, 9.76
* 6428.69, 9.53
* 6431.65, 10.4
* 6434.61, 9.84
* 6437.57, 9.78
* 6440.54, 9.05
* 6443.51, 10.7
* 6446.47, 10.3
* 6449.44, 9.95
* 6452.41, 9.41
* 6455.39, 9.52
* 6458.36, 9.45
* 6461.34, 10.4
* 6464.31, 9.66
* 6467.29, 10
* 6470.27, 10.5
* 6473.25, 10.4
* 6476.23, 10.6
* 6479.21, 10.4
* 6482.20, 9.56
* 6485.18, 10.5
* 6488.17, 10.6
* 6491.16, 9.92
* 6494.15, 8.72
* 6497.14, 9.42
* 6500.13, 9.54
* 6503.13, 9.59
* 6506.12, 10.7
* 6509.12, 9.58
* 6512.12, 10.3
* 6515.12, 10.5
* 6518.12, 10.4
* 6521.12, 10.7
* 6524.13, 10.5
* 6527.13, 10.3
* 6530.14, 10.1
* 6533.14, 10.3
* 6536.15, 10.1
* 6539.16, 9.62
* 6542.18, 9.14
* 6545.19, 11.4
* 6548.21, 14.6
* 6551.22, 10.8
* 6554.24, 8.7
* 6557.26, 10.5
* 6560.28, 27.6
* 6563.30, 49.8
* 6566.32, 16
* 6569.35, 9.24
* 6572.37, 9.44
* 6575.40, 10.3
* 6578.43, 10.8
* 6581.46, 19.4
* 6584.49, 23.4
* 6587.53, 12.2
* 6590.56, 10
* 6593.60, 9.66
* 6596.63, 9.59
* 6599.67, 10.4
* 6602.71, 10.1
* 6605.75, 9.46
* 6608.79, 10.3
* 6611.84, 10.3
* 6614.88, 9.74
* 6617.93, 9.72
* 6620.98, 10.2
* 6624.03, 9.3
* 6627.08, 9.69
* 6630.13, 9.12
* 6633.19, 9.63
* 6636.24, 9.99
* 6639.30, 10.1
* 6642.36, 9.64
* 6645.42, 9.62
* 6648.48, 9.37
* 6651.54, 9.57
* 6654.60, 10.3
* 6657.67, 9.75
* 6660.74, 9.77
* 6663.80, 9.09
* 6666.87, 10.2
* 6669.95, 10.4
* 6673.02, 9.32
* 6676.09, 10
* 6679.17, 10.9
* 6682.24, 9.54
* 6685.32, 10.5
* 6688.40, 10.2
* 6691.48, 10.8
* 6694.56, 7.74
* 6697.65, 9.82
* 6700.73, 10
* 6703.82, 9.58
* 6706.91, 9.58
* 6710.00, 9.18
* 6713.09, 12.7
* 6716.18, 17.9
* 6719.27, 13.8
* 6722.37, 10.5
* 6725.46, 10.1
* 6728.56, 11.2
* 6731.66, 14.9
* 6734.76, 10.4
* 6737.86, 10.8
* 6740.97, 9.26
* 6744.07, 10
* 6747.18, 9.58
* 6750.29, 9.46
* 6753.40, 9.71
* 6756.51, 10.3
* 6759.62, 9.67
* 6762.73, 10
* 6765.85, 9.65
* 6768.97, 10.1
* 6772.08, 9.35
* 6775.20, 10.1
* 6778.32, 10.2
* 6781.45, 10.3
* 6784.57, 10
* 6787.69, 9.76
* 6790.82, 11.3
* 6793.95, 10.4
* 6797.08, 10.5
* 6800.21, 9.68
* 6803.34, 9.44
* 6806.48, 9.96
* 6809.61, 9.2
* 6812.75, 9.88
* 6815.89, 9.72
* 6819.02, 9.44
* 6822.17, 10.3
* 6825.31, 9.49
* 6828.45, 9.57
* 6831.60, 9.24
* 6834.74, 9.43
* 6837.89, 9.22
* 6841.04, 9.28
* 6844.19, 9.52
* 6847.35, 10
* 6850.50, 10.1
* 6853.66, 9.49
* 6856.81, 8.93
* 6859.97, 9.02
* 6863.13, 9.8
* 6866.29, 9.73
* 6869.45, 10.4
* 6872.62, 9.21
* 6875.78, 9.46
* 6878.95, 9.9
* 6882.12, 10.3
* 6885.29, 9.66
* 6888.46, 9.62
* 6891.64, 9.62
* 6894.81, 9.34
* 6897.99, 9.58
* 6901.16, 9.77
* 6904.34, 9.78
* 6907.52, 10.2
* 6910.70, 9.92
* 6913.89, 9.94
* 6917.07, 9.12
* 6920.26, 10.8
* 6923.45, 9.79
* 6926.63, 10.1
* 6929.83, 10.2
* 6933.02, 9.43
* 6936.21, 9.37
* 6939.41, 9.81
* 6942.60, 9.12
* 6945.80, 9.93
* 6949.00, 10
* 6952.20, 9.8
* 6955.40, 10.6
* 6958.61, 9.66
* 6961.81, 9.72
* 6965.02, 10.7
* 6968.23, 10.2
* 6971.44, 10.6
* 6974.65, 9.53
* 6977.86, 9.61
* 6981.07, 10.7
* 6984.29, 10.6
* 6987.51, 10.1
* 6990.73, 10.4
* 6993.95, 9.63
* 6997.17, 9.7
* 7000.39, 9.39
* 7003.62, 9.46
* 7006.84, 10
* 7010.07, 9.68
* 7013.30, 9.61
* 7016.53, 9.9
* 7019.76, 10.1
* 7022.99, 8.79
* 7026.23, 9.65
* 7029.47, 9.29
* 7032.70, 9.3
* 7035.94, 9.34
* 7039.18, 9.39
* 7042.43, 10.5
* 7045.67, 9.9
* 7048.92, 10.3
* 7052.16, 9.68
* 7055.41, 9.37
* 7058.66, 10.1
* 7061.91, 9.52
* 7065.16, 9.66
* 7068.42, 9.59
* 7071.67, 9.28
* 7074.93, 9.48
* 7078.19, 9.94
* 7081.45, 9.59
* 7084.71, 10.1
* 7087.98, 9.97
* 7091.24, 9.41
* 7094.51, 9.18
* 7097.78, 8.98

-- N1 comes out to 4.13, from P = 8.7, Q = 12.8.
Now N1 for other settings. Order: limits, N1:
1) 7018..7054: 0.87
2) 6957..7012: 0.59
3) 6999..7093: 0.88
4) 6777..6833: 0.71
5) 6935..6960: 0.67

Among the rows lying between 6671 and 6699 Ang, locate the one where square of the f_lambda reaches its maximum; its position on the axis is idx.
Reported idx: 6679.17 Ang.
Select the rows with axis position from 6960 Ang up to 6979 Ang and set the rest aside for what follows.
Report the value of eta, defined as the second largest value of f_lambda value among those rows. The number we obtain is 10.6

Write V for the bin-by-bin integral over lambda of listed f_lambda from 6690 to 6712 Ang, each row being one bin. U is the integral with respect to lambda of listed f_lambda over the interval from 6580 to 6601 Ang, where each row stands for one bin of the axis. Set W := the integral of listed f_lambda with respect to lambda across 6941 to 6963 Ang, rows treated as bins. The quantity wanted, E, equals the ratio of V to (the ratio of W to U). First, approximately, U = 284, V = 211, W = 216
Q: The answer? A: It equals 277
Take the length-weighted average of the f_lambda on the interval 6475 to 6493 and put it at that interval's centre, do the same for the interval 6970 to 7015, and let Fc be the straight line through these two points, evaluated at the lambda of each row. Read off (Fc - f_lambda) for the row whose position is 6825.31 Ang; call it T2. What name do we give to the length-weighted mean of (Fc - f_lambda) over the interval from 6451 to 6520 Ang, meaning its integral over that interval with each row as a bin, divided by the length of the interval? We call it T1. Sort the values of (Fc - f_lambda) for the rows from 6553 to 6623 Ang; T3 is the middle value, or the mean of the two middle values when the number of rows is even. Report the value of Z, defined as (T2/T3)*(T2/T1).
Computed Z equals -10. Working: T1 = 0.2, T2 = 0.5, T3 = -0.13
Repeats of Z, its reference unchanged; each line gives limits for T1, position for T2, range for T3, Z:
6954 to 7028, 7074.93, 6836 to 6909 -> 106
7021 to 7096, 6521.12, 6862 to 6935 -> 5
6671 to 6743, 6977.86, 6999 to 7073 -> -1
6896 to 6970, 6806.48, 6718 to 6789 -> -6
